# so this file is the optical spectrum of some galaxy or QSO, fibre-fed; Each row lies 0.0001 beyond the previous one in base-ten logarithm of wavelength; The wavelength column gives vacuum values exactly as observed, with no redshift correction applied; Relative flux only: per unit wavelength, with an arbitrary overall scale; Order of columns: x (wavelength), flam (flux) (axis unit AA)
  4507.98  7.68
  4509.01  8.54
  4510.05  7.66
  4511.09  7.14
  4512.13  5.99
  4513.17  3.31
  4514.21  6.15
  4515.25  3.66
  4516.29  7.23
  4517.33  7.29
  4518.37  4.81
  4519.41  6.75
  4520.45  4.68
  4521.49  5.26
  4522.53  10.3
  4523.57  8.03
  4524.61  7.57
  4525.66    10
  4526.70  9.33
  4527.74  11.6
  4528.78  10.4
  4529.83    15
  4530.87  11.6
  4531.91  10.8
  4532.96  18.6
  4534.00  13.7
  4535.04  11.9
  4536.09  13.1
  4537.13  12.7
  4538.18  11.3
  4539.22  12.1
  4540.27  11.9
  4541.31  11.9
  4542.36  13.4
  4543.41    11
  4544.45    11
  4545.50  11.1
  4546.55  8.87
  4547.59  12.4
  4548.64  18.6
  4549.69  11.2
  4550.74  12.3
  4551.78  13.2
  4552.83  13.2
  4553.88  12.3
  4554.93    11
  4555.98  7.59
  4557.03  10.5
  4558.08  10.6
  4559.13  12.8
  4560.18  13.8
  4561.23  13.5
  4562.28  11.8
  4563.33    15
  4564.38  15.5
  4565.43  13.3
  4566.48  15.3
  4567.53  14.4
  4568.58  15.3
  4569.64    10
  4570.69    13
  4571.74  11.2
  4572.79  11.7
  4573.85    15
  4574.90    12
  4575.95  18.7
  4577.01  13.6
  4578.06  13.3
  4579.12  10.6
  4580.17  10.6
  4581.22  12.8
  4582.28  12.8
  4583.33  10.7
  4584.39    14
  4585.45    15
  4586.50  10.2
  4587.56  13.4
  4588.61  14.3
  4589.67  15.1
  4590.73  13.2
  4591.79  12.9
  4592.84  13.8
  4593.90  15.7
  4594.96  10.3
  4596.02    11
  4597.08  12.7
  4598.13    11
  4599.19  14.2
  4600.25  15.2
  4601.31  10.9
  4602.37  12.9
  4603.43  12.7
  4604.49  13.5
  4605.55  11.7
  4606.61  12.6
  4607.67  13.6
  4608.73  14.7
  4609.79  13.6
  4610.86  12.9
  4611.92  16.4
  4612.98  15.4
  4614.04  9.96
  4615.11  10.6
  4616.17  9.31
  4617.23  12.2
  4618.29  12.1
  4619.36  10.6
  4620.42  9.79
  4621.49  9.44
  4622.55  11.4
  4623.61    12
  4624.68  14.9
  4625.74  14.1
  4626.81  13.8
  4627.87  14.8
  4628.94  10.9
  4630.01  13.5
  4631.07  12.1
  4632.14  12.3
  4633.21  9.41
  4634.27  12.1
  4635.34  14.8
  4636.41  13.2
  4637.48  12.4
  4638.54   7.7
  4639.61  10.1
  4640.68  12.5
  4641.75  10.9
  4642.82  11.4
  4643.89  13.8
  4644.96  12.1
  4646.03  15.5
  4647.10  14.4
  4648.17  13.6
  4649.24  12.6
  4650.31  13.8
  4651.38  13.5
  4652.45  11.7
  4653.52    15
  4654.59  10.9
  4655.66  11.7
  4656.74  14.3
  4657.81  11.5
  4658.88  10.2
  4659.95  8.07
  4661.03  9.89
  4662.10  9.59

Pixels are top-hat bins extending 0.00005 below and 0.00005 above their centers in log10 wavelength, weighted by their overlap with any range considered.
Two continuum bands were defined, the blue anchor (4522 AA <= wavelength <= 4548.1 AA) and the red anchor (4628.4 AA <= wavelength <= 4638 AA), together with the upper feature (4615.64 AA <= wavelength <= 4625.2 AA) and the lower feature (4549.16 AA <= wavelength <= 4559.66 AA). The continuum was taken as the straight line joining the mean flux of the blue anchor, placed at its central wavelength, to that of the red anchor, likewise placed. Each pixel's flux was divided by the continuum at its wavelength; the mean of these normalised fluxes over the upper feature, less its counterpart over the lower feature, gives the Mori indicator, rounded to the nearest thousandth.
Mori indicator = -0.052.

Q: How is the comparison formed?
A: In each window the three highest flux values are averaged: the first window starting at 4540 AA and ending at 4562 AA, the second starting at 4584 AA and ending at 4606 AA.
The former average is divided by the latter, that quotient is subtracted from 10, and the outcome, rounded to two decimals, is 9.00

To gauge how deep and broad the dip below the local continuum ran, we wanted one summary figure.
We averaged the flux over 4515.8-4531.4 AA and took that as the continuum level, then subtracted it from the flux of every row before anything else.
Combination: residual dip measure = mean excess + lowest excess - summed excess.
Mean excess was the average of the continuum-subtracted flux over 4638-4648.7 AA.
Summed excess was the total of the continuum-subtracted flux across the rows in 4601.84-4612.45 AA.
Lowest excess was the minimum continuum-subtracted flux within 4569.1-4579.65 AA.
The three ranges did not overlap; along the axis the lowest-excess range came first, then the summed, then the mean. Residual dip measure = -43.1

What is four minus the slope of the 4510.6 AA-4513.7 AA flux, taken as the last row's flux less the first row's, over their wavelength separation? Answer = 5.8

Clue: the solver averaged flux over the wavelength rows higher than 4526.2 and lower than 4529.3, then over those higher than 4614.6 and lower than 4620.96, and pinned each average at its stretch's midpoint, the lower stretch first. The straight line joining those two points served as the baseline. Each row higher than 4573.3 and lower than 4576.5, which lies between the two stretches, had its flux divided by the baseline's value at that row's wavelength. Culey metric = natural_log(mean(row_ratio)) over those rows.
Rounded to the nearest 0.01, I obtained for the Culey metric 0.36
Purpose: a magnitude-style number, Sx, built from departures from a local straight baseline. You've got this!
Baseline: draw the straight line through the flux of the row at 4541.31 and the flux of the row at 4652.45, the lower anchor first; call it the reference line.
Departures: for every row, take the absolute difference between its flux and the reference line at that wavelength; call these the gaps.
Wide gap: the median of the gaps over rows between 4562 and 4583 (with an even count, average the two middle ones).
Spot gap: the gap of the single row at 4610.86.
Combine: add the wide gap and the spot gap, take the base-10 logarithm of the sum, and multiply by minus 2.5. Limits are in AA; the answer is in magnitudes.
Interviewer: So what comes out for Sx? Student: -1.0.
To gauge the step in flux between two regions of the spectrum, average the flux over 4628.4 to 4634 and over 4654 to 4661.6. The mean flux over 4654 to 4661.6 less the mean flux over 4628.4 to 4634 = -0.7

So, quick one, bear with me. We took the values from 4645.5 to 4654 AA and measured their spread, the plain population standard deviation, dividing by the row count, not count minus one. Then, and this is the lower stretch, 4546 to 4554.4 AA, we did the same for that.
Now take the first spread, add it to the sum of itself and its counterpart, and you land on 4.9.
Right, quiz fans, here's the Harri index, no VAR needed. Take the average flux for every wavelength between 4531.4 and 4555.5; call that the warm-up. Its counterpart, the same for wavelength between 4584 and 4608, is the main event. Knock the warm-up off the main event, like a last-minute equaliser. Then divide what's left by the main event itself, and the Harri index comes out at 0.04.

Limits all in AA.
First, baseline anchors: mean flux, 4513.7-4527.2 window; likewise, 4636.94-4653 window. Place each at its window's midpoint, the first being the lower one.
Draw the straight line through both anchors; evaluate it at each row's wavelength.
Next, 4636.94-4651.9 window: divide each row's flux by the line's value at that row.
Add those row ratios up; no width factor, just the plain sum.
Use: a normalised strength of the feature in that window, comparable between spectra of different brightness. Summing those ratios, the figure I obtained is 14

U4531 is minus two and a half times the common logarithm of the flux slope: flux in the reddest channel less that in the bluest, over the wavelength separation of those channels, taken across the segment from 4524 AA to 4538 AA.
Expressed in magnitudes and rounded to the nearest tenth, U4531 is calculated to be 1.0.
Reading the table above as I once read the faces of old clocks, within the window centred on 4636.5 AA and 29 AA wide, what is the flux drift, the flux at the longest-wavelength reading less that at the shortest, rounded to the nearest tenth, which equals 2.4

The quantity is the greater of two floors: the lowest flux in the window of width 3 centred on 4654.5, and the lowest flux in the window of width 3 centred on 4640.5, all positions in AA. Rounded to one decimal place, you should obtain 10.9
